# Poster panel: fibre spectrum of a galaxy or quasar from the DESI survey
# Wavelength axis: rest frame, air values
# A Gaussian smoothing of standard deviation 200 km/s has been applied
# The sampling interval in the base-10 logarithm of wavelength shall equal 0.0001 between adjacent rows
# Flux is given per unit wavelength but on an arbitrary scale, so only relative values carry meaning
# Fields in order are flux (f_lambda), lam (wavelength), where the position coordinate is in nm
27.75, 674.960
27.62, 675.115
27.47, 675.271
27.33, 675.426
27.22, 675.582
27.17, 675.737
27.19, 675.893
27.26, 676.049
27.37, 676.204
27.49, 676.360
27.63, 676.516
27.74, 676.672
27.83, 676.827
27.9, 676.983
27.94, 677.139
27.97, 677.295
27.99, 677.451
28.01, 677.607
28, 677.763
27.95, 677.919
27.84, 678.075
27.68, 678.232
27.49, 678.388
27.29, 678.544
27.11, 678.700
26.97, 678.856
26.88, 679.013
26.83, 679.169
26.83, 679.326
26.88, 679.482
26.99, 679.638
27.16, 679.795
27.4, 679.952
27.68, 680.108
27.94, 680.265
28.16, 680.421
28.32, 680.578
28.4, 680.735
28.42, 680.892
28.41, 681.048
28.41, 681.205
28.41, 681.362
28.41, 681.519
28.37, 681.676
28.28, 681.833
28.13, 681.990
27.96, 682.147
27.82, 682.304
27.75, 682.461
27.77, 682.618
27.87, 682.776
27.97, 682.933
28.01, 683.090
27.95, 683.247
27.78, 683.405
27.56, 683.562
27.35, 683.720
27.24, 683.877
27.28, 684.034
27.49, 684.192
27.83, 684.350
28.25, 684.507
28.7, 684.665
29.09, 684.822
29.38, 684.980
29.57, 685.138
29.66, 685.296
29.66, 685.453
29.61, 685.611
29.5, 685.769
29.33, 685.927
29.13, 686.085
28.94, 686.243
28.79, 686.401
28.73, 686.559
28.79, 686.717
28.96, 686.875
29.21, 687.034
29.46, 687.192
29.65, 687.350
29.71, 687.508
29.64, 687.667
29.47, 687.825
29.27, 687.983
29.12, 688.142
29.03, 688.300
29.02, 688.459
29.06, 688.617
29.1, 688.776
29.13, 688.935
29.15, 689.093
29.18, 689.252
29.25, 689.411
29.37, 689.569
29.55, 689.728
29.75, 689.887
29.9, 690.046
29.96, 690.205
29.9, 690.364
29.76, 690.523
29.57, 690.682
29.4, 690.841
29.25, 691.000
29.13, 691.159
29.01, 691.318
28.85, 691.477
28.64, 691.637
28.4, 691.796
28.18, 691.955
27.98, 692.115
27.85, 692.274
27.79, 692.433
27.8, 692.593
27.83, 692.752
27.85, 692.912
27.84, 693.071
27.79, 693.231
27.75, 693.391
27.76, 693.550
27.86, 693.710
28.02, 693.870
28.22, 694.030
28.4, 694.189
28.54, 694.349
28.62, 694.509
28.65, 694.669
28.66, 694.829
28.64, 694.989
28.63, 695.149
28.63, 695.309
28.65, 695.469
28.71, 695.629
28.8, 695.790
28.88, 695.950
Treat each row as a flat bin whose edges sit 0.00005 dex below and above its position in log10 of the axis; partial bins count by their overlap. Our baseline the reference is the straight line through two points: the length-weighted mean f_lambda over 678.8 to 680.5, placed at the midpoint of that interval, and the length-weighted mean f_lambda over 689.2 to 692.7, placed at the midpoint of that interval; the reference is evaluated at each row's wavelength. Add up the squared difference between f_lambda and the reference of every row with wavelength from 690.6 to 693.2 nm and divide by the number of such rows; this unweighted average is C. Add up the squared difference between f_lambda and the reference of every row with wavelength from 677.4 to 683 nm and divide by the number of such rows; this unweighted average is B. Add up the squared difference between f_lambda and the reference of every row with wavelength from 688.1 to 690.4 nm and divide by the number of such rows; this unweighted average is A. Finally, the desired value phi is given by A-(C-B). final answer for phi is -0.2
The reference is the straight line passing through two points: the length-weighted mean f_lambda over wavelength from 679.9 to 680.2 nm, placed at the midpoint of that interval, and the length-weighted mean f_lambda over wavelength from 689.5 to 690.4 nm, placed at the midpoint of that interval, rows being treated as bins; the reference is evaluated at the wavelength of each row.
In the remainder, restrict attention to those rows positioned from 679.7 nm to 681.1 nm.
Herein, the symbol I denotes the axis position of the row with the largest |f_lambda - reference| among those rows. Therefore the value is 680.735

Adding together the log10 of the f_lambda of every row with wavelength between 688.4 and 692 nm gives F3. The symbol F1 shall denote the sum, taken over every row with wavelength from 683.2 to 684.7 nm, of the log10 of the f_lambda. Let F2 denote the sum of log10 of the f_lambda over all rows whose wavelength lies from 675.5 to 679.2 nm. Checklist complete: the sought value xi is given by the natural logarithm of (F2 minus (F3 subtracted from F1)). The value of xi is 4.0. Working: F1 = 14.4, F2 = 35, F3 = 34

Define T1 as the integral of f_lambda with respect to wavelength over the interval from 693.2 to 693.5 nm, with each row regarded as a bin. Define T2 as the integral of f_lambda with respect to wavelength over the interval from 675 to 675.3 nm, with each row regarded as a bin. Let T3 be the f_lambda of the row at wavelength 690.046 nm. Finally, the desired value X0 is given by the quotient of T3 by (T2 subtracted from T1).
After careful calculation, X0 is 450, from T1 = 8.3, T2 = 8.3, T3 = 29.9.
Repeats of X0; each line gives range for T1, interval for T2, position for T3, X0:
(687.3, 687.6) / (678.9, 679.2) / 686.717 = 34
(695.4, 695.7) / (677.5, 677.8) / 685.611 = 144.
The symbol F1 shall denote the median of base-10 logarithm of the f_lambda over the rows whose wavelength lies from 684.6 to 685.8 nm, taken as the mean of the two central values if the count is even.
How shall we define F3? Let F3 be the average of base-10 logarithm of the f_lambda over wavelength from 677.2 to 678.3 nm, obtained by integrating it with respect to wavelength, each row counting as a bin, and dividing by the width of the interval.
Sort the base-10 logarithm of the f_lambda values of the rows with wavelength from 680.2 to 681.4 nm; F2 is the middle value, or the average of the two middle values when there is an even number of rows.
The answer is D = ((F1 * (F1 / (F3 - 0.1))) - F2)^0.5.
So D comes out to 0.39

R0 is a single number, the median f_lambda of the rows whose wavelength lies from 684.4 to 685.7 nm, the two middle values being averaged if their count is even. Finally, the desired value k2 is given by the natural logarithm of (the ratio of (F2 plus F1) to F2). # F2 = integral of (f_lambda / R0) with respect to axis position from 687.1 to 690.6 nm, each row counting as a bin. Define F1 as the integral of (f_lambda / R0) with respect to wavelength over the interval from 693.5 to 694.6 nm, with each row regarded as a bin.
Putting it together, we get 0.3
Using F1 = 1.05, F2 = 3.5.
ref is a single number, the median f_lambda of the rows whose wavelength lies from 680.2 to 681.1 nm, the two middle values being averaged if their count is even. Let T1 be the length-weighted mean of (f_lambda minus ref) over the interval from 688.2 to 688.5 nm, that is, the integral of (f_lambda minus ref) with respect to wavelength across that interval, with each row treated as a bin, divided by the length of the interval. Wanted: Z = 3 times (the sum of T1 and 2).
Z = 8.0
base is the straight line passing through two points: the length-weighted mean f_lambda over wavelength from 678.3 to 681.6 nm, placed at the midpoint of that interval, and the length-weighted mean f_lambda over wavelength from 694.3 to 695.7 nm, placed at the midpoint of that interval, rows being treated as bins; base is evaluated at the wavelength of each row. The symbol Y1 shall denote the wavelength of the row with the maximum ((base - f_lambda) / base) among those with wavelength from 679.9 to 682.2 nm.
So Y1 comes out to 679.952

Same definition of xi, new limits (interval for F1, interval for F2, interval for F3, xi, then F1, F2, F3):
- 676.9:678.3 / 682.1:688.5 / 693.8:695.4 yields 4.1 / 13.0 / 60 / 15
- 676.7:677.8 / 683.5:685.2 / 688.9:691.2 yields 3.3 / 10.1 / 16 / 22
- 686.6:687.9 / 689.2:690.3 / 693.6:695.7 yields 2.9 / 11.7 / 10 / 19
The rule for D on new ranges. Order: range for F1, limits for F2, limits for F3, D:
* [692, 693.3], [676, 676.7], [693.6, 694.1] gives 0.33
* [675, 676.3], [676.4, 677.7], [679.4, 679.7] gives 0.32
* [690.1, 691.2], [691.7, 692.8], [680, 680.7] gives 0.40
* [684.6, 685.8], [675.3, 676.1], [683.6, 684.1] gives 0.43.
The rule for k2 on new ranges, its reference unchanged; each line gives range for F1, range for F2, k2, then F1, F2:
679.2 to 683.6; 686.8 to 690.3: 0.8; 4.16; 3.5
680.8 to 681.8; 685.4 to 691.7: 0.1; 0.96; 6.3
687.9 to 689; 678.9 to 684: 0.2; 1.09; 4.8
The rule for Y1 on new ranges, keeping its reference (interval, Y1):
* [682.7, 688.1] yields 683.877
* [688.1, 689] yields 688.459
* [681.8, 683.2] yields 682.461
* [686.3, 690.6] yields 686.559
